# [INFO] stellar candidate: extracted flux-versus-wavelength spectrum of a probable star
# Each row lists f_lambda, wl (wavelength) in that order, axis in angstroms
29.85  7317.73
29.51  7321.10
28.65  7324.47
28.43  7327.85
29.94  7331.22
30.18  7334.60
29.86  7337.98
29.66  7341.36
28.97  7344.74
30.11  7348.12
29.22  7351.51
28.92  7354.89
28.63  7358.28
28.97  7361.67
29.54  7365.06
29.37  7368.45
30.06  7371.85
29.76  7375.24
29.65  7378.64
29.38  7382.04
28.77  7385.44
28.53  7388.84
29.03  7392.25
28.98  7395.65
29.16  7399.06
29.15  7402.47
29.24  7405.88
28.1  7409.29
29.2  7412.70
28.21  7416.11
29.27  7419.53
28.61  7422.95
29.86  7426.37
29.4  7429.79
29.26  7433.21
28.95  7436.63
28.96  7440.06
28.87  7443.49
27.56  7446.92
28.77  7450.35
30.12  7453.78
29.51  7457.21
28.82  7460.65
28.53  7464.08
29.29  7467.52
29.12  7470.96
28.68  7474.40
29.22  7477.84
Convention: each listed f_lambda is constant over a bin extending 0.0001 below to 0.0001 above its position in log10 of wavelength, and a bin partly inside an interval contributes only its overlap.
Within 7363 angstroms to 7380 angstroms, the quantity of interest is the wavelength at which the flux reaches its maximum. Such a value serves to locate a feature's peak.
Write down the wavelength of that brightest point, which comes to 7371.85 angstroms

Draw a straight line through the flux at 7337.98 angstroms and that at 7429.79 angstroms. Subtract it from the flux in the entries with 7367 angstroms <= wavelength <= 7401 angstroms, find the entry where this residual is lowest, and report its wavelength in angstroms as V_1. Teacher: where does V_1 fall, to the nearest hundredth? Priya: 7388.84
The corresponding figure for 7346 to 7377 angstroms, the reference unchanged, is 7358.28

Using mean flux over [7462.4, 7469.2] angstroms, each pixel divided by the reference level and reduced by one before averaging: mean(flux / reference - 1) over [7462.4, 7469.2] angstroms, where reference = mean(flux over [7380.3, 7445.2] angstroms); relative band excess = 0.00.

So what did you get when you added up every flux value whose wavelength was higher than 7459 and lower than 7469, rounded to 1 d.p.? 86.6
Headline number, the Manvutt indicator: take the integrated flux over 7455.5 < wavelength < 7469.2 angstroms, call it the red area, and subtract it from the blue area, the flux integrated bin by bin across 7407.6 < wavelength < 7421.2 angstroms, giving -7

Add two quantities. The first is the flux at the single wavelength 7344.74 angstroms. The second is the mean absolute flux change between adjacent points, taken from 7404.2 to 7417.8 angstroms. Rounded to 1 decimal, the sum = 30.0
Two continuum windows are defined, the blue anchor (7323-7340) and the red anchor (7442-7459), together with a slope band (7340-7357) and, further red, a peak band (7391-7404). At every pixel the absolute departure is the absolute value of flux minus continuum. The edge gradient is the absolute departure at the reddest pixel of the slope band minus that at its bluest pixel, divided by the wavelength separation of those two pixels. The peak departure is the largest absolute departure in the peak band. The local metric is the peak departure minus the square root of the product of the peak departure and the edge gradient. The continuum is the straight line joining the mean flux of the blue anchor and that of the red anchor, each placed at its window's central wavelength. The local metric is 0.15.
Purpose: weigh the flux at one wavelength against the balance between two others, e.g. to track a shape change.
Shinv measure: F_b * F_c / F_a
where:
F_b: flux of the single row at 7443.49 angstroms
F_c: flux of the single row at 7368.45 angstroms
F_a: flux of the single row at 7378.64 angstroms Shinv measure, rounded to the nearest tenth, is 28.6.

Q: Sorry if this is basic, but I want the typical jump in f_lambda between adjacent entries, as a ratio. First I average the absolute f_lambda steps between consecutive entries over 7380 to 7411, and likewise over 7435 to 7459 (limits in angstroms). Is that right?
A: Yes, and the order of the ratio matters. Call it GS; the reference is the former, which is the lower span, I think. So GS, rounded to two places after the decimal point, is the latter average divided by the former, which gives 2.17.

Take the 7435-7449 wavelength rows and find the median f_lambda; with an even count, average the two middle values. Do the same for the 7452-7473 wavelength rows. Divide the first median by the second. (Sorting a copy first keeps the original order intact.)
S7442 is 0.99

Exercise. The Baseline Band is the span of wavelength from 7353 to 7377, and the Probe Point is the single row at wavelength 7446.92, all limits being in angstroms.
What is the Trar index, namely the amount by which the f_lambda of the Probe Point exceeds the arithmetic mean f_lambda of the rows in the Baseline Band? -1.8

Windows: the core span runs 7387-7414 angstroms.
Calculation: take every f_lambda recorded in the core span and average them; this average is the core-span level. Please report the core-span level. 28.9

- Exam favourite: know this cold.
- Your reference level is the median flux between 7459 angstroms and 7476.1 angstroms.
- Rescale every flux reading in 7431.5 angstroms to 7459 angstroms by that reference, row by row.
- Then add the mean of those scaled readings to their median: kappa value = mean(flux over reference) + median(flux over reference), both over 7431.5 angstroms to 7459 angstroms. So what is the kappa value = 2.01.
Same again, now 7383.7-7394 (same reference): 2.00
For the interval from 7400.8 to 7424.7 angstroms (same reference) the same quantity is 2.01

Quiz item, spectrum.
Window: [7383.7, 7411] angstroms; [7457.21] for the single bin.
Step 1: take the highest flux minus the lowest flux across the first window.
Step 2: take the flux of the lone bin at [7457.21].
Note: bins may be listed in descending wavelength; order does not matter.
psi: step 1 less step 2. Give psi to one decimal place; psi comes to -28.4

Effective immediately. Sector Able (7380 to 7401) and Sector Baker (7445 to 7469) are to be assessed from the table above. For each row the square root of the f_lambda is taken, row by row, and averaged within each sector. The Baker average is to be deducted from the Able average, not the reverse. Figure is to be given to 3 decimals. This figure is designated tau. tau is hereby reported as 0.003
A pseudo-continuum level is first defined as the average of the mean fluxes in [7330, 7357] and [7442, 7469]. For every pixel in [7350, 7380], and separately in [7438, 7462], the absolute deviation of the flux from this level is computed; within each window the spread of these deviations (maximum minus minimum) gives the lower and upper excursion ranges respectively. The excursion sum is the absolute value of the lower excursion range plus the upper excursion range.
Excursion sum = 2.21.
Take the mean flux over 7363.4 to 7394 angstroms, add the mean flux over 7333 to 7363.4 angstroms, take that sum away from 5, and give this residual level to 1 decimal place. -53.7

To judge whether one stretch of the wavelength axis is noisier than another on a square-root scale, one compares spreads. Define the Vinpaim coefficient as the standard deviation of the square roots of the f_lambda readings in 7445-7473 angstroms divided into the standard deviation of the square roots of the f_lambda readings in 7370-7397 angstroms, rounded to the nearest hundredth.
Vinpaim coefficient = 0.70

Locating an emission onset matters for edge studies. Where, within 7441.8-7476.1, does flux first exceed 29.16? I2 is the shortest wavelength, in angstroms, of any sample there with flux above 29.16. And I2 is 7453.78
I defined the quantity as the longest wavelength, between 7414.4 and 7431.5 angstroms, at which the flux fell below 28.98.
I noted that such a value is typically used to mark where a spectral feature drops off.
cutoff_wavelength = 7422.95 angstroms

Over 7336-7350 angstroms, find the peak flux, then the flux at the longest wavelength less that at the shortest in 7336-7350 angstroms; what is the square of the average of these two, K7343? 230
